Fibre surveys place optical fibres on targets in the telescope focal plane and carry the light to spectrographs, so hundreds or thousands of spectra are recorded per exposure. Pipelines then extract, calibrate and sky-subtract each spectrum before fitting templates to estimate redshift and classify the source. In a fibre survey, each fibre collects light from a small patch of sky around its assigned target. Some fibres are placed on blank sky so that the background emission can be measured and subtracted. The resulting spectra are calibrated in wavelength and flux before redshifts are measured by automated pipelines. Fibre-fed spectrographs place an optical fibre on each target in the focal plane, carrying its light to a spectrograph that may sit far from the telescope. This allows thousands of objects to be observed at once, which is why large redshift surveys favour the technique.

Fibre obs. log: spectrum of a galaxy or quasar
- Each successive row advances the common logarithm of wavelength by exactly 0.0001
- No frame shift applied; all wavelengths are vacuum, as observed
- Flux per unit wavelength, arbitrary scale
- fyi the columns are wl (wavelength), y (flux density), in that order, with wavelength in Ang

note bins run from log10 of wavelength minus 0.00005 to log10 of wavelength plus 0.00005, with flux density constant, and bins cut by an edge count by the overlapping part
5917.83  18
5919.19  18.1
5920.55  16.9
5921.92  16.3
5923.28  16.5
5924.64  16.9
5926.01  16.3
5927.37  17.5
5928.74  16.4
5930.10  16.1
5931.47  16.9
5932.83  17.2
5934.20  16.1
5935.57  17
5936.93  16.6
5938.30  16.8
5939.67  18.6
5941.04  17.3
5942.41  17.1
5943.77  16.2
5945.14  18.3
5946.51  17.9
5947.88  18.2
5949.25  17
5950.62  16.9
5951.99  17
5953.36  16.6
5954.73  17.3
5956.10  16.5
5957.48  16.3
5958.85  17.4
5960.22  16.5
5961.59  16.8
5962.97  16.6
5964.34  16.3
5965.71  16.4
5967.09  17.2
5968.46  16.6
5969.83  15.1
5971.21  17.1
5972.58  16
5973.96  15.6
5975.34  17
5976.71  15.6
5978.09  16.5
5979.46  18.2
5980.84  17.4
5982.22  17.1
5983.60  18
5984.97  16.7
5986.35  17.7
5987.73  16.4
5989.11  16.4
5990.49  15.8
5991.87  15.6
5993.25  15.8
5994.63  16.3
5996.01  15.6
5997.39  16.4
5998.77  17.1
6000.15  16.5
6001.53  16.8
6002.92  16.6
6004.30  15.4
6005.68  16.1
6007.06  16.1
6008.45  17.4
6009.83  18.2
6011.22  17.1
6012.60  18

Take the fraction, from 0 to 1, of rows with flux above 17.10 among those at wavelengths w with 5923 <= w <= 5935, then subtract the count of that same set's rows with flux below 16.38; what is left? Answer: -2.8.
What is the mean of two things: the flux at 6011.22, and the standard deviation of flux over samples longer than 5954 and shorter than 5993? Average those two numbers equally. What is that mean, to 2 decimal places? 8.92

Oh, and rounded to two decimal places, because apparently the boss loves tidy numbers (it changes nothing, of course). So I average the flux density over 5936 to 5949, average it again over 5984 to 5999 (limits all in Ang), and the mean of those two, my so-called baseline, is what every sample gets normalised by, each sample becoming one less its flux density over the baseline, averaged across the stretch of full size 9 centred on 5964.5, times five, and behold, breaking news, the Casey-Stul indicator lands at 0.08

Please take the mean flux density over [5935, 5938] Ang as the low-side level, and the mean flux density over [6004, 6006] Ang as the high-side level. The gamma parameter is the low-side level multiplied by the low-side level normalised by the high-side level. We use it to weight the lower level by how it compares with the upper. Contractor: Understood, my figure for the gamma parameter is 17.92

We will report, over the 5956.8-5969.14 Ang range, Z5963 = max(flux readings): 17.4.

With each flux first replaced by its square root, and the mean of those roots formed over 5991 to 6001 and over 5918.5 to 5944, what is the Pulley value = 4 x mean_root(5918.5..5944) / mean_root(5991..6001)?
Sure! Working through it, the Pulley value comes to 4.09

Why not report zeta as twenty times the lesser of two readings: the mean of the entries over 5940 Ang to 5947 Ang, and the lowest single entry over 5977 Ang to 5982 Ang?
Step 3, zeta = 330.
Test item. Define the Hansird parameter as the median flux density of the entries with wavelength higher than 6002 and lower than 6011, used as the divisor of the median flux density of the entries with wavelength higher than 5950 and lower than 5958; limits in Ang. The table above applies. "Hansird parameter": 1.02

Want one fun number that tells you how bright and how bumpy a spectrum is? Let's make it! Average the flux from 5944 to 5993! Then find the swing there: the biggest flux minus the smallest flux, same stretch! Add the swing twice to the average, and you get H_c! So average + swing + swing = 23.2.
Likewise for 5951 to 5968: 18.9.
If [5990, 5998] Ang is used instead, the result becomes 17.5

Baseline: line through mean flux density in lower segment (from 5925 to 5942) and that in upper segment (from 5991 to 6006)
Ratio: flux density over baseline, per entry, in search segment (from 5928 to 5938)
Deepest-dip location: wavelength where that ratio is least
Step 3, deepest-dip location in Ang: 5930.10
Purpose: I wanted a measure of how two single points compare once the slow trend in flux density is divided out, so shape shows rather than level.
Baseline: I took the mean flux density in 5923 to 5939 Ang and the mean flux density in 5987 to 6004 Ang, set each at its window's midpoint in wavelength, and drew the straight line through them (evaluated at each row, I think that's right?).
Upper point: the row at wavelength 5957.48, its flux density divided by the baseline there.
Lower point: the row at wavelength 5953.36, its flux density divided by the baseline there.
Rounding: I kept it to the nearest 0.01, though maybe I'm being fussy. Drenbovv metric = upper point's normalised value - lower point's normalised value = -0.02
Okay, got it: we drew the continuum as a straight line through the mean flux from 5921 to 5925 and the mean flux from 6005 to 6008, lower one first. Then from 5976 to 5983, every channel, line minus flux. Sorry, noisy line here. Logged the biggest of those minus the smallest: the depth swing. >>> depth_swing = 2.6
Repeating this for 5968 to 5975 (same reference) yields 2.0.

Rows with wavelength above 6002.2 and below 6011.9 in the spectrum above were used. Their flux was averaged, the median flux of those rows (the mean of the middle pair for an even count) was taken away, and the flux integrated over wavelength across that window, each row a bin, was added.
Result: 162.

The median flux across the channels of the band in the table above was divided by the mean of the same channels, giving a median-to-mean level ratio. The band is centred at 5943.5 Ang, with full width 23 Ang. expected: 0.989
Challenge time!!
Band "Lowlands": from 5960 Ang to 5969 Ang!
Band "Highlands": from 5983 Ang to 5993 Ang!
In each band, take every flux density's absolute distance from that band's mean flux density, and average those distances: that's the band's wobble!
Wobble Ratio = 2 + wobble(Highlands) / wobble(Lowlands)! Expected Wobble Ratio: 5.3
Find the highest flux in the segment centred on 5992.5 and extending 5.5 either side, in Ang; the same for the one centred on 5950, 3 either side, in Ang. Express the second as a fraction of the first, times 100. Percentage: 111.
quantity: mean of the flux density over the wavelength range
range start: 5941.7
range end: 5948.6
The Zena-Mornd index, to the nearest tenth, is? 17.5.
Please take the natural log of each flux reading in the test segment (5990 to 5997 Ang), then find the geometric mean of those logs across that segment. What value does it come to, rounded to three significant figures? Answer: 2.76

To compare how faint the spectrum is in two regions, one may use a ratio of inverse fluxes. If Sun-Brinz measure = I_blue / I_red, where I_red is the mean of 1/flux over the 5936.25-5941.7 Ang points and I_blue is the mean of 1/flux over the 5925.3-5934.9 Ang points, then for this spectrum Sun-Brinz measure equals 1.04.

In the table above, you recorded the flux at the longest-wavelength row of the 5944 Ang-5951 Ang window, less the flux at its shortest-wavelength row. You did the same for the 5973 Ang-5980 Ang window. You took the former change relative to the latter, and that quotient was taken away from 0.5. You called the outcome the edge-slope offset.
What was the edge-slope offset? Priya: 1.0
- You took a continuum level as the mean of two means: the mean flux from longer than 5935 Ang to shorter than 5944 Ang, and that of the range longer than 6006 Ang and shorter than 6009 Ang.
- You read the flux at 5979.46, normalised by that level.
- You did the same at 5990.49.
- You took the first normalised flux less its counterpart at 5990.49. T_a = 0.14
